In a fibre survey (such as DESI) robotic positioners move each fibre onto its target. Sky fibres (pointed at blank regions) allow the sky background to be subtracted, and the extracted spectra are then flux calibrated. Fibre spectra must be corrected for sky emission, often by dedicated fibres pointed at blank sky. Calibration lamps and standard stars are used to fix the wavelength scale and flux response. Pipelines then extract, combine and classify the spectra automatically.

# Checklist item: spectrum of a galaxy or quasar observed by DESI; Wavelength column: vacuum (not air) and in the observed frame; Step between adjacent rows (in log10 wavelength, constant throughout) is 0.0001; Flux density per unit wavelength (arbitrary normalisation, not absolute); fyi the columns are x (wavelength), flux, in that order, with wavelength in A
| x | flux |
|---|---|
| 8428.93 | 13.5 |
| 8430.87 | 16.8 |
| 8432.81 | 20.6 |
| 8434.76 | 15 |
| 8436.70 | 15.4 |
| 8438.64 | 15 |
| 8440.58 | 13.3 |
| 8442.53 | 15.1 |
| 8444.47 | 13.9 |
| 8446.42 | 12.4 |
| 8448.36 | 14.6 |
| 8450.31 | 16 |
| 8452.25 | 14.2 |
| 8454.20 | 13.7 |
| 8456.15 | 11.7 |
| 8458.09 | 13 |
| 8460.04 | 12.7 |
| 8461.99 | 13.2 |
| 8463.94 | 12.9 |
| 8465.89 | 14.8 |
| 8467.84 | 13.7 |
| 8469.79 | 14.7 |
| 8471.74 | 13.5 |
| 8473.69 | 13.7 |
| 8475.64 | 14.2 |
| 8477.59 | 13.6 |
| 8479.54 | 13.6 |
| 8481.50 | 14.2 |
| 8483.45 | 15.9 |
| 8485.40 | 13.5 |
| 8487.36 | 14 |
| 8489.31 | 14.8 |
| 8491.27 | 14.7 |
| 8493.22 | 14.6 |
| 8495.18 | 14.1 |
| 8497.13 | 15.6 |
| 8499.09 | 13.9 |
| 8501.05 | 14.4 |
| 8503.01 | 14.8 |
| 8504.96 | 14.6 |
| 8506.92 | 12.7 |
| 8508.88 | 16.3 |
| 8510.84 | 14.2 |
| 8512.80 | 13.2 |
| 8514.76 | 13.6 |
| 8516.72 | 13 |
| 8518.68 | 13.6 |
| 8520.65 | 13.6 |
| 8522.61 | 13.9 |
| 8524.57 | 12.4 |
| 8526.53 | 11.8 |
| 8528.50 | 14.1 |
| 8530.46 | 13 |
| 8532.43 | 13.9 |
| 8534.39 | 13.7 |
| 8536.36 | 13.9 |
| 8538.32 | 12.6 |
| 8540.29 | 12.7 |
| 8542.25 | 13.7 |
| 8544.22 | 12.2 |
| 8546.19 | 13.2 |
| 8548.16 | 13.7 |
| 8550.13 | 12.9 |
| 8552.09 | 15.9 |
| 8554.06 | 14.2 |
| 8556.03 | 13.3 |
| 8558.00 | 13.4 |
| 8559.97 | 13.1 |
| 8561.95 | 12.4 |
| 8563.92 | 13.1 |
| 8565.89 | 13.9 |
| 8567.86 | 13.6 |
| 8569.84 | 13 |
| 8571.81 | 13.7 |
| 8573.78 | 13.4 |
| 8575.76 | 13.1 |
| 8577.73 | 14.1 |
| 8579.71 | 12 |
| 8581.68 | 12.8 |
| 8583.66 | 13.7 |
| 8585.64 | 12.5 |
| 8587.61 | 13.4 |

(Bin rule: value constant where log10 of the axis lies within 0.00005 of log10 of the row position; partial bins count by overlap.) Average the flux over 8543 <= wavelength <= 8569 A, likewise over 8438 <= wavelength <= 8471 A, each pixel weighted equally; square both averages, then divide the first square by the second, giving 0.95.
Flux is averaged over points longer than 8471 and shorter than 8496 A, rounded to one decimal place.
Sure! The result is 14.2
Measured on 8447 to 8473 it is 13.7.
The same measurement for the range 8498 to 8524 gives 14.0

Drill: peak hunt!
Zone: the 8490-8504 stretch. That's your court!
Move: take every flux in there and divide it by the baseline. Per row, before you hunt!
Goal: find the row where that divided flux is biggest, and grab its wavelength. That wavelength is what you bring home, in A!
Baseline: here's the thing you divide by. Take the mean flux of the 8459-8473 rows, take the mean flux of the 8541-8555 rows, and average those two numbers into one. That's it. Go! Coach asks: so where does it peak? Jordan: 8497.13 A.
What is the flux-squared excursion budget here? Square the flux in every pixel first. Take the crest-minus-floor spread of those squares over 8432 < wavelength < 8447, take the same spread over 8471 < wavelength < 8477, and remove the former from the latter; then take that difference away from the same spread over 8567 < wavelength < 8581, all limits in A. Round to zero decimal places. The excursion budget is 306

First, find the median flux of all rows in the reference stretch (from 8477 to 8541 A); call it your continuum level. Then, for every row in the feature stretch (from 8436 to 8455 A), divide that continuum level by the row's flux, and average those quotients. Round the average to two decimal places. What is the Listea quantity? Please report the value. 0.97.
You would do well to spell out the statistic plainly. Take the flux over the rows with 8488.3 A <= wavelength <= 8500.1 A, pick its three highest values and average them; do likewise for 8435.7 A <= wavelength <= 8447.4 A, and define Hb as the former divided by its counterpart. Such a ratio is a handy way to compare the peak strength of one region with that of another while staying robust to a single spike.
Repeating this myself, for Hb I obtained 0.99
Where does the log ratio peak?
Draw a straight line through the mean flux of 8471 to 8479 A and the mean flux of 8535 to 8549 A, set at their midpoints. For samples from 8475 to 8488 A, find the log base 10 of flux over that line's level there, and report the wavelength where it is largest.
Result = 8483.45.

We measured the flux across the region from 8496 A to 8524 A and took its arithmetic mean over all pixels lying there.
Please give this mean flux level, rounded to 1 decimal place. 14.1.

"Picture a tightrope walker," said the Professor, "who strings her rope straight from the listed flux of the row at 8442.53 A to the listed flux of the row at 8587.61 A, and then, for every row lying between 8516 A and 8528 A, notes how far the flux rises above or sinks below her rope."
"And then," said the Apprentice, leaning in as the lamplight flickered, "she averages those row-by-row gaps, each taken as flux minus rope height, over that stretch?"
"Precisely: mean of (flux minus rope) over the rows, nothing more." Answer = -1.1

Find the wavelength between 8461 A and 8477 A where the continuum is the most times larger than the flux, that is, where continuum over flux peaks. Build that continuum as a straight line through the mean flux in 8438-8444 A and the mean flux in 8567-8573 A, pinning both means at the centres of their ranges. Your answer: 8463.94 A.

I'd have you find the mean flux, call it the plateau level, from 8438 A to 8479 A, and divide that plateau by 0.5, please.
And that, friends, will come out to 27.6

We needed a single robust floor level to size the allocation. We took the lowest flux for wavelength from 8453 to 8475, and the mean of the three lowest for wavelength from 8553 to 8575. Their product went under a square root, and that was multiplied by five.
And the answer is 61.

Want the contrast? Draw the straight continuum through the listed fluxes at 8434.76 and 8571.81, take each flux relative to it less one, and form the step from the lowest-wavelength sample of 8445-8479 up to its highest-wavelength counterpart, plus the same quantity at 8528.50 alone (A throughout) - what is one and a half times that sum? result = 0.15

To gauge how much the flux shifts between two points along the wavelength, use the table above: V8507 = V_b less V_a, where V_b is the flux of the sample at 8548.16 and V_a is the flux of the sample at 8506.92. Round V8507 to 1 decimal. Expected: 1.0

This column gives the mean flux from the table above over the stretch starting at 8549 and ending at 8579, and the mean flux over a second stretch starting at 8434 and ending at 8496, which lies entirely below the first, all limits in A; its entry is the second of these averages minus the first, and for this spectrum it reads 0.5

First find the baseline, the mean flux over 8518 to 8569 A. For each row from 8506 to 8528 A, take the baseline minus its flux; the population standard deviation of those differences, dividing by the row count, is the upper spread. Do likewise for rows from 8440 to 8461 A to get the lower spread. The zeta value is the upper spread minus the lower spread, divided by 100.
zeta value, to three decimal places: -0.001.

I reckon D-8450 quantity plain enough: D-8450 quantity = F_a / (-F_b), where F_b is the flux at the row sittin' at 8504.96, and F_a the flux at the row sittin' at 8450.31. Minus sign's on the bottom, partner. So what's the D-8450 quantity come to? -1.10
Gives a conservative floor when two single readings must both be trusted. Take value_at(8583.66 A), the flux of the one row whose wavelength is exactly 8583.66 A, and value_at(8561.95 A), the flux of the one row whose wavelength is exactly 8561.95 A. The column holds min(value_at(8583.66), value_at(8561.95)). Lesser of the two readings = 12.4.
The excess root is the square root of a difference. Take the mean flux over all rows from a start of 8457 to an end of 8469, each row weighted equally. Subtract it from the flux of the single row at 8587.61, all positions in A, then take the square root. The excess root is 0.1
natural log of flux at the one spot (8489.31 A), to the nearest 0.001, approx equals 2.695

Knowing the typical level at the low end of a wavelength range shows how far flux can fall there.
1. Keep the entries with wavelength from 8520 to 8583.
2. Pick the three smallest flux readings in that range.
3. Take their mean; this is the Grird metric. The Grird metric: 12.0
